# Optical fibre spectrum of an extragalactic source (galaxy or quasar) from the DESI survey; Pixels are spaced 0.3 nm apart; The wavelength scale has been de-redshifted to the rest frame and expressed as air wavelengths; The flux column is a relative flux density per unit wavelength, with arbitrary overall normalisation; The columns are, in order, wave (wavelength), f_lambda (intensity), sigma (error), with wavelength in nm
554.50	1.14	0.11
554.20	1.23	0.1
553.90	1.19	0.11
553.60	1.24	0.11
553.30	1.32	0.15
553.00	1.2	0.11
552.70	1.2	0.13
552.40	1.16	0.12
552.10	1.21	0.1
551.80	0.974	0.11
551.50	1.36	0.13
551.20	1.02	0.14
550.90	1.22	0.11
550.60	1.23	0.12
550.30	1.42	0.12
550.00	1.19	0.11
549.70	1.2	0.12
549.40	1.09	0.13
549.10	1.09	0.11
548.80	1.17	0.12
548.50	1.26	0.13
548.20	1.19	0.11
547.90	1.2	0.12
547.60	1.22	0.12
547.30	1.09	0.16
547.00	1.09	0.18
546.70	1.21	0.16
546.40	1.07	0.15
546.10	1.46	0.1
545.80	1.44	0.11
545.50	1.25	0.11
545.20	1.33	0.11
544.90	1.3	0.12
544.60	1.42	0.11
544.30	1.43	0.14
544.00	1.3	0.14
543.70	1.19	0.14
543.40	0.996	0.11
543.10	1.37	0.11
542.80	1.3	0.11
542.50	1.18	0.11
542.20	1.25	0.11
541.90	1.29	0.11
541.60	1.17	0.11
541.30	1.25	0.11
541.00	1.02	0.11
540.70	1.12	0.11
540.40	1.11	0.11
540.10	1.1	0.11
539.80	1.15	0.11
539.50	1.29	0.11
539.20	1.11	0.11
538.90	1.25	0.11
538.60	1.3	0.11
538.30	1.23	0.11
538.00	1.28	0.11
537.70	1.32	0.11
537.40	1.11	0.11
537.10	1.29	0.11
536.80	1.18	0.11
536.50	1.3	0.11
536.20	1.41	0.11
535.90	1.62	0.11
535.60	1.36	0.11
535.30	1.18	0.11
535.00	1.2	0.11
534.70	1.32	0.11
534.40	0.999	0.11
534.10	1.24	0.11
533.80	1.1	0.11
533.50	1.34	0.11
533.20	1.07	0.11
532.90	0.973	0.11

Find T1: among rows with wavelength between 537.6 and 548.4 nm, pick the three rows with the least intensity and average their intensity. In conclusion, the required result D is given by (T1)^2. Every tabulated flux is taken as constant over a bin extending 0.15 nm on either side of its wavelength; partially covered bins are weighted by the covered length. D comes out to 1.06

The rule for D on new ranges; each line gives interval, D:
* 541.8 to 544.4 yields 1.26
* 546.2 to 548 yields 1.17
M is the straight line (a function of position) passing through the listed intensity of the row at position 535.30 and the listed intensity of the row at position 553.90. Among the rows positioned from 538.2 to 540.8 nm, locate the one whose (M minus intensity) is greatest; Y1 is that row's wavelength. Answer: 540.10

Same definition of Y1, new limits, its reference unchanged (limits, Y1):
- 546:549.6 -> 546.40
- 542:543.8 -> 543.40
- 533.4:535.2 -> 534.40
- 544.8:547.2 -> 546.40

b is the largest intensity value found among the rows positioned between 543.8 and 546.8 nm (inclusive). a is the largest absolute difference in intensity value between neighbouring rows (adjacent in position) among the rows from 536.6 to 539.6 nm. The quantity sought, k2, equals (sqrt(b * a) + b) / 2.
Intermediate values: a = 0.21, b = 1.46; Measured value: 1.01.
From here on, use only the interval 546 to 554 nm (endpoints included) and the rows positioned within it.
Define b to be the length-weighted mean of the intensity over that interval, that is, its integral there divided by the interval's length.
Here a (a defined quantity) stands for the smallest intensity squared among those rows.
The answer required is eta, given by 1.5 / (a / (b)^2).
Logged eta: 2.25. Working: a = 0.95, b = 1.19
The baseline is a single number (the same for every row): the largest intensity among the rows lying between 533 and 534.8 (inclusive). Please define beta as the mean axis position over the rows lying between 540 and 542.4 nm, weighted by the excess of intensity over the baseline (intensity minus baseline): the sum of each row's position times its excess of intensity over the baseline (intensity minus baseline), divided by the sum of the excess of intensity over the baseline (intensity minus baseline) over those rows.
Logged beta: 540.90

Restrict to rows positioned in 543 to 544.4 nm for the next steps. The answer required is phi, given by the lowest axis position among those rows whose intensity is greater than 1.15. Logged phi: 543.10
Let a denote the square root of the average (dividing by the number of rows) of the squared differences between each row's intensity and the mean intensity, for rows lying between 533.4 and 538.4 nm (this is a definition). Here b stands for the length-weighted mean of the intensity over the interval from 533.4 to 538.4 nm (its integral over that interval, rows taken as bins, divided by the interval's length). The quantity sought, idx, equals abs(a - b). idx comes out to 1.13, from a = 0.14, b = 1.26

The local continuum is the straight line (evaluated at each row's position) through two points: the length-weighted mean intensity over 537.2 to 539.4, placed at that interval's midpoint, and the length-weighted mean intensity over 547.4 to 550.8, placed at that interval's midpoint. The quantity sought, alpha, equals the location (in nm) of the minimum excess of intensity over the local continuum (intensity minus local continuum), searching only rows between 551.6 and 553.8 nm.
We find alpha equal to 551.80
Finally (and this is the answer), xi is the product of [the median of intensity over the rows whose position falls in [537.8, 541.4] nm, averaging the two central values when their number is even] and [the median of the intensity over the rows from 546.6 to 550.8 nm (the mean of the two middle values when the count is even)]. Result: 1.42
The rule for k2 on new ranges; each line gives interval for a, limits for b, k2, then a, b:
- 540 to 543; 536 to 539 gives 0.99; 0.23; 1.41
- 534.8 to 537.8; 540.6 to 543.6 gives 0.98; 0.26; 1.37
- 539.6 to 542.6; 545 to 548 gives 1.02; 0.23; 1.46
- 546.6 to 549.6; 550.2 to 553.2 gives 0.92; 0.13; 1.42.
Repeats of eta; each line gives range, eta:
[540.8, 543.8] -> 2.18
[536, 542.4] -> 2.14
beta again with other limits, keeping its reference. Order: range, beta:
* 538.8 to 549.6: 544.04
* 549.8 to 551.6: 550.84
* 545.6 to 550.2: 548.34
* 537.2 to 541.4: 539.70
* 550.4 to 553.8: 551.94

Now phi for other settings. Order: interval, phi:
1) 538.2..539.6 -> 538.30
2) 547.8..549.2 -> 547.90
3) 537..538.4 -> 537.10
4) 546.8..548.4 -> 547.60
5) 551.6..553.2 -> 552.10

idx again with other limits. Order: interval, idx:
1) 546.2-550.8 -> 1.10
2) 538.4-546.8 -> 1.11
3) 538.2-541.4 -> 1.09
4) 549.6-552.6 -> 1.07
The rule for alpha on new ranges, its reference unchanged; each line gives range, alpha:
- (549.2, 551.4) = 551.20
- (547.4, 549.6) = 549.10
